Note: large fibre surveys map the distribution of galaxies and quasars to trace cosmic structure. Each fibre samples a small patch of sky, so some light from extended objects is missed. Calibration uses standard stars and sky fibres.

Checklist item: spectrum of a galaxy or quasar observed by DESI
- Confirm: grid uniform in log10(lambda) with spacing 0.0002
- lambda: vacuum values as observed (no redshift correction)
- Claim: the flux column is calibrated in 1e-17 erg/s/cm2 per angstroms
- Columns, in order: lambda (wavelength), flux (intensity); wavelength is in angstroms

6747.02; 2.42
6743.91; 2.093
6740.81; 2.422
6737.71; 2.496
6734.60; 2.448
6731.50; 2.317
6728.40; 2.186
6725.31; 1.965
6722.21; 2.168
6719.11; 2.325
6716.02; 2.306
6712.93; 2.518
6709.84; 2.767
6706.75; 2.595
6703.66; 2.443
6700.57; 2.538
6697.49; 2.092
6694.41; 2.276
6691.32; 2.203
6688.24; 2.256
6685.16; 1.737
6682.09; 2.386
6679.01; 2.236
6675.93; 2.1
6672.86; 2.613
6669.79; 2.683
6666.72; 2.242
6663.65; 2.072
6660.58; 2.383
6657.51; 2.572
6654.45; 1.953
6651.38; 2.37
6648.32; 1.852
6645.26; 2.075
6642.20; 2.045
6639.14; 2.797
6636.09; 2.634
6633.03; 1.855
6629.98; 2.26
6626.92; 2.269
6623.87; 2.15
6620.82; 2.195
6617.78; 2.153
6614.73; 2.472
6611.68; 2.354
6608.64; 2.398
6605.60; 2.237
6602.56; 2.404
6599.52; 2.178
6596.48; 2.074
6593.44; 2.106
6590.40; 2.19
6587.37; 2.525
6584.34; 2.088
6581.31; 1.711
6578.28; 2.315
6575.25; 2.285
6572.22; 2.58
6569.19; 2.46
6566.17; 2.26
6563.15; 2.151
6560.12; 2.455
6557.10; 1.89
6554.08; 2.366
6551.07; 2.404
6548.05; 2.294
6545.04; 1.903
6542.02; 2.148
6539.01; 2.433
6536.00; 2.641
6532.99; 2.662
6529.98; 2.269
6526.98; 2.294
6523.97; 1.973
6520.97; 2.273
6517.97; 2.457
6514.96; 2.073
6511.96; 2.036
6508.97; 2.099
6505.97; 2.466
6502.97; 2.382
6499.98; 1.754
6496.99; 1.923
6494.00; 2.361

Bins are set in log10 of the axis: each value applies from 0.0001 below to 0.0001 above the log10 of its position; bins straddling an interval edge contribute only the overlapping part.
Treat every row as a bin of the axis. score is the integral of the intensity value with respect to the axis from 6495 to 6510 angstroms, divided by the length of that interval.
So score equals 2.13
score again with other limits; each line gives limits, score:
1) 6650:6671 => 2.32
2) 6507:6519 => 2.17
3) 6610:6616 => 2.41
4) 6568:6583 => 2.26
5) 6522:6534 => 2.28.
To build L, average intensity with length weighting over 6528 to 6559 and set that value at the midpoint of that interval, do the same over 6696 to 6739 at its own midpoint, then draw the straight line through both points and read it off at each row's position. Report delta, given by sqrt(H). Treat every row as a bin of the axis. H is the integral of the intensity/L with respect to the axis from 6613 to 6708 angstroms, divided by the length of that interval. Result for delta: 0.984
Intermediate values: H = 0.969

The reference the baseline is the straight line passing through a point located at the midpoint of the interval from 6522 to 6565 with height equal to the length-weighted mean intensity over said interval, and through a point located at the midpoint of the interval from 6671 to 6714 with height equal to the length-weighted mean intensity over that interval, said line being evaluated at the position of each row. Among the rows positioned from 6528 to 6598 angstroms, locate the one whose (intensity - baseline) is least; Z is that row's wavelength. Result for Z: 6581.31 angstroms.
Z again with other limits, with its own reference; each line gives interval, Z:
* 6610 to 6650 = 6648.32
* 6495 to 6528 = 6499.98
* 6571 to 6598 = 6581.31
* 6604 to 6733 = 6685.16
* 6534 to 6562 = 6557.10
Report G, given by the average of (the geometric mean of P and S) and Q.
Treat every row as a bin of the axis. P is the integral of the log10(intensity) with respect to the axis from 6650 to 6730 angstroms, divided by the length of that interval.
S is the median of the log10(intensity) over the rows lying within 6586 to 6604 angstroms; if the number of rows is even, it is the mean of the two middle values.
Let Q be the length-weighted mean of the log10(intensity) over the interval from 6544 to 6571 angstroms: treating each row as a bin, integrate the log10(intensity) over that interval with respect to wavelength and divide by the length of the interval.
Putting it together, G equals 0.3503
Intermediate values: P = 0.361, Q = 0.351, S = 0.34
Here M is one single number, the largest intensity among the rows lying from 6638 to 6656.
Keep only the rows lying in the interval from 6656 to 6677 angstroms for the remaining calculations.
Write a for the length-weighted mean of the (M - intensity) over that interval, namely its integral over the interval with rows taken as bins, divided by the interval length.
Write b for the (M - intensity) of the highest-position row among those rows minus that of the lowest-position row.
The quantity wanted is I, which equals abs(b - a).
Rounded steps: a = 0.41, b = 0.5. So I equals 0.06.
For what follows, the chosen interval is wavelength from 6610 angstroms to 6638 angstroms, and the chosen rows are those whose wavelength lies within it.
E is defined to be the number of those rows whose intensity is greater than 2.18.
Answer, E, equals 6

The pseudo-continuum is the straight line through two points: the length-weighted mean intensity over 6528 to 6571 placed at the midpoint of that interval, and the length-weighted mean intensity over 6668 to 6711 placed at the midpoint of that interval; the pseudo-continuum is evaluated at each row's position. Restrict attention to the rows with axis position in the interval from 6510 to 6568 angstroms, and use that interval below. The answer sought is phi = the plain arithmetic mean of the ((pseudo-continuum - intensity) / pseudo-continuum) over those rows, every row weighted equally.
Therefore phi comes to 0.020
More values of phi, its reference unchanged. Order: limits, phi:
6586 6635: 0.038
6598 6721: 0.017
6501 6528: 0.032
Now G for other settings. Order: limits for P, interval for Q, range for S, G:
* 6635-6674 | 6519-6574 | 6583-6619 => 0.3571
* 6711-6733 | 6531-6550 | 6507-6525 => 0.3517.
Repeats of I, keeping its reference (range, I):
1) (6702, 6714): 0.29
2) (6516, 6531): 0.36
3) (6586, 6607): 0.27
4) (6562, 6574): 0.86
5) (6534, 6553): 0.25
